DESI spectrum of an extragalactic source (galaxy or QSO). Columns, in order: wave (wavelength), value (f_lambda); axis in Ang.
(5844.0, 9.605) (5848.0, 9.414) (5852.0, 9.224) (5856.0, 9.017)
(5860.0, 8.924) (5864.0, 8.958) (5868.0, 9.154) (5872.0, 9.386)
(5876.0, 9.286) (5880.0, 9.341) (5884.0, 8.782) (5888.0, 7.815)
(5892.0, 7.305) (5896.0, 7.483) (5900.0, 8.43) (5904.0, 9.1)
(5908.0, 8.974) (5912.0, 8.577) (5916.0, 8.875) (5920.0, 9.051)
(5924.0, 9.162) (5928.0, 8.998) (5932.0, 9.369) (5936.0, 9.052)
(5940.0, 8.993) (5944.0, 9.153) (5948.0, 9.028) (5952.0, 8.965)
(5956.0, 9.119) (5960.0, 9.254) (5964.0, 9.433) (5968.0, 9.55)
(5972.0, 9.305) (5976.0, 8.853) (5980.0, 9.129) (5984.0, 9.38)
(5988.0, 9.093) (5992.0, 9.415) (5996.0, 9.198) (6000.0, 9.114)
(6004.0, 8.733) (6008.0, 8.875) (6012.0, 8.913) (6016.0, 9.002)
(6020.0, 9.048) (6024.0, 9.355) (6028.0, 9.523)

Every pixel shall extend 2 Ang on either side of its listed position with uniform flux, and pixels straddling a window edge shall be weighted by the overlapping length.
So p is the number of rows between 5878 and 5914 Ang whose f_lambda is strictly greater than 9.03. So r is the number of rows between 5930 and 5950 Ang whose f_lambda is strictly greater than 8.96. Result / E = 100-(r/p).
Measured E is 97.50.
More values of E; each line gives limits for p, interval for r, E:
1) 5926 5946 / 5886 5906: 99.67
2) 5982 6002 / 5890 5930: 99.00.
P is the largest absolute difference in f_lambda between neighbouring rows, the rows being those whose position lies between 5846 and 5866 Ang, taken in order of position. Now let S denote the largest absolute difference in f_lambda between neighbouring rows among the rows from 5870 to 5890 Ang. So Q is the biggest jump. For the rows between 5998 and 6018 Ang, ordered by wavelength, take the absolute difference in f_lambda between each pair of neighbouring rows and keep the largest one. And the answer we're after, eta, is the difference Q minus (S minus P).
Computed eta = -0.4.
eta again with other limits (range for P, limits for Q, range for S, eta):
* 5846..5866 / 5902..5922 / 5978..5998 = 0.3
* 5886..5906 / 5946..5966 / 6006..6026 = 0.8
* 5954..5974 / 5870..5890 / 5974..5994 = 0.9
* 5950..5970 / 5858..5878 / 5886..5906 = -0.5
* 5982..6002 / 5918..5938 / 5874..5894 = -0.3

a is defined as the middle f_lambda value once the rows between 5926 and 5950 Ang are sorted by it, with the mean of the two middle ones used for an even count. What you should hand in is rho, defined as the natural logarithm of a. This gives 2.20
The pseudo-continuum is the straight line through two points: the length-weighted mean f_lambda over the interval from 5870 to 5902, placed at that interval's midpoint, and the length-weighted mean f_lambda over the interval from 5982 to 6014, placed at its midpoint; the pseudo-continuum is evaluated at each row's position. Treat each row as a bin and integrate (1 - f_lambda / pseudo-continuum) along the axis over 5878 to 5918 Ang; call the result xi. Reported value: 0.4 Ang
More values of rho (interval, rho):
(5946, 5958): 2.20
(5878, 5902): 2.09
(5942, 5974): 2.22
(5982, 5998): 2.23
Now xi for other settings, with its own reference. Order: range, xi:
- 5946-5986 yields -1.3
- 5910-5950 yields -1.4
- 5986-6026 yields 0.3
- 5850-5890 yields -2.9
